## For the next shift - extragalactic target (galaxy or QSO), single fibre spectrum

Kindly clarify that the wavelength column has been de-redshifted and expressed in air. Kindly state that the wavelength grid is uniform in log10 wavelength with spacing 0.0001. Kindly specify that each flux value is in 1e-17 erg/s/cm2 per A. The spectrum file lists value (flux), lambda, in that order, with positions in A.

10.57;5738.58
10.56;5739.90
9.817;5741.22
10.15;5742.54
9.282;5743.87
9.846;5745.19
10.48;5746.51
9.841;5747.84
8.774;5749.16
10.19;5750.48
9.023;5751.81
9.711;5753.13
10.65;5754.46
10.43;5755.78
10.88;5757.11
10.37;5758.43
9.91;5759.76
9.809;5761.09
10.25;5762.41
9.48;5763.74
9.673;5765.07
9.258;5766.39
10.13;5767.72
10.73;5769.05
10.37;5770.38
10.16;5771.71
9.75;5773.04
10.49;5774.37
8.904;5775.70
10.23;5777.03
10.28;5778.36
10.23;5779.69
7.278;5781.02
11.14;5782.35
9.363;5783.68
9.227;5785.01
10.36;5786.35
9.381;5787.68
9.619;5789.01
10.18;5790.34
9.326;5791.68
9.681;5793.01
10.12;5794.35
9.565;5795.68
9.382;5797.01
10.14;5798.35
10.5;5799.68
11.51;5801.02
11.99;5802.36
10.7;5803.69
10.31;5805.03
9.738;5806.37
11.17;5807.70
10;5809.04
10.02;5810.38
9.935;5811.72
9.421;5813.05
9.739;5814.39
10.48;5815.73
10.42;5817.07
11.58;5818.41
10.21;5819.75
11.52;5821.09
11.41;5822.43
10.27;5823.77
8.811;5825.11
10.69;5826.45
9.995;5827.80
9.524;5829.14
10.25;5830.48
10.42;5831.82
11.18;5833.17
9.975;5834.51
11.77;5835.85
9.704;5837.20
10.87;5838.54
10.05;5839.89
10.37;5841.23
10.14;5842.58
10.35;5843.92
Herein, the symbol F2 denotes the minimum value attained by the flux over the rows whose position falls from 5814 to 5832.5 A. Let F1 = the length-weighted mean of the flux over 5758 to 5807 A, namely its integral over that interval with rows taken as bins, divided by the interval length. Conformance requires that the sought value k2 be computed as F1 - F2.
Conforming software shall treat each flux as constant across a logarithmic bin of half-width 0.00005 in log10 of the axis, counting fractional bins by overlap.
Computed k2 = 1.2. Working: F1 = 10.0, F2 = 8.811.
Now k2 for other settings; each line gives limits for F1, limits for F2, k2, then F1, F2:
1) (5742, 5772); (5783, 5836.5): 1.2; 10.0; 8.811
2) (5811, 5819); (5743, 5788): 3.0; 10.3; 7.278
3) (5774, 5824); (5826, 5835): 0.6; 10.2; 9.524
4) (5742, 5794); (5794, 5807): 0.5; 9.9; 9.382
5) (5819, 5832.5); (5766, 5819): 3.0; 10.3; 7.278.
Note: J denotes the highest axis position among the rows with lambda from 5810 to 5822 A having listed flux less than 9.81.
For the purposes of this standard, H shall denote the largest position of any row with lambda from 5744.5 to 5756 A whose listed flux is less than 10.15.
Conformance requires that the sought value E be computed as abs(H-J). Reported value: 61.3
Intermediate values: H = 5753.13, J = 5814.39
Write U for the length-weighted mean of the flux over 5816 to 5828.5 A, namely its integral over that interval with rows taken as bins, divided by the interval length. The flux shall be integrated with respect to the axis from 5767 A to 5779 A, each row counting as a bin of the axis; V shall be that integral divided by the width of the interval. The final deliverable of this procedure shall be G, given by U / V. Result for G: 1.04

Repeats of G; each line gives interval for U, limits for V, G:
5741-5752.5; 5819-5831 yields 0.94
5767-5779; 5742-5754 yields 1.04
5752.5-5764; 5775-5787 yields 1.05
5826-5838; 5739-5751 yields 1.05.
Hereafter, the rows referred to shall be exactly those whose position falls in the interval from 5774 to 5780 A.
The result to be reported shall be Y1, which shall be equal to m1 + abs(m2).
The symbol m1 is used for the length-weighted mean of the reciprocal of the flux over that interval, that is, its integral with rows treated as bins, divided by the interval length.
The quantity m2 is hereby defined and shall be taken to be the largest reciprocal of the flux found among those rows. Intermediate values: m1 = 0.100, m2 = 0.112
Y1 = 0.213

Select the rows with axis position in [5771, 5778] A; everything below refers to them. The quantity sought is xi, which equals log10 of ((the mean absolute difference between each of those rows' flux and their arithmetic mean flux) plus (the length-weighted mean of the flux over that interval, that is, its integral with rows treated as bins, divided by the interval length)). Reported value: 1.02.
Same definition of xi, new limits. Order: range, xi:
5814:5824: 1.05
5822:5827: 1.04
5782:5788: 1.02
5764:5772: 1.02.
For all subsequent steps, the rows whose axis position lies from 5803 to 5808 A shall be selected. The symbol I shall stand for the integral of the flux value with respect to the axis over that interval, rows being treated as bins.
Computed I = 52.3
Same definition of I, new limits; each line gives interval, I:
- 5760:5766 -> 58.8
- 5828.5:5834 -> 56.9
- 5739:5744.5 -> 54.9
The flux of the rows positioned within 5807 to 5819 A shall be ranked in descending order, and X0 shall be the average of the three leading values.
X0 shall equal 11.1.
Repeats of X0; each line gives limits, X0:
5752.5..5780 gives 10.8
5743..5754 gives 10.2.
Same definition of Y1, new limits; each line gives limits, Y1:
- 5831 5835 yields 0.195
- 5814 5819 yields 0.197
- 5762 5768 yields 0.211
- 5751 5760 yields 0.210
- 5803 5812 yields 0.200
